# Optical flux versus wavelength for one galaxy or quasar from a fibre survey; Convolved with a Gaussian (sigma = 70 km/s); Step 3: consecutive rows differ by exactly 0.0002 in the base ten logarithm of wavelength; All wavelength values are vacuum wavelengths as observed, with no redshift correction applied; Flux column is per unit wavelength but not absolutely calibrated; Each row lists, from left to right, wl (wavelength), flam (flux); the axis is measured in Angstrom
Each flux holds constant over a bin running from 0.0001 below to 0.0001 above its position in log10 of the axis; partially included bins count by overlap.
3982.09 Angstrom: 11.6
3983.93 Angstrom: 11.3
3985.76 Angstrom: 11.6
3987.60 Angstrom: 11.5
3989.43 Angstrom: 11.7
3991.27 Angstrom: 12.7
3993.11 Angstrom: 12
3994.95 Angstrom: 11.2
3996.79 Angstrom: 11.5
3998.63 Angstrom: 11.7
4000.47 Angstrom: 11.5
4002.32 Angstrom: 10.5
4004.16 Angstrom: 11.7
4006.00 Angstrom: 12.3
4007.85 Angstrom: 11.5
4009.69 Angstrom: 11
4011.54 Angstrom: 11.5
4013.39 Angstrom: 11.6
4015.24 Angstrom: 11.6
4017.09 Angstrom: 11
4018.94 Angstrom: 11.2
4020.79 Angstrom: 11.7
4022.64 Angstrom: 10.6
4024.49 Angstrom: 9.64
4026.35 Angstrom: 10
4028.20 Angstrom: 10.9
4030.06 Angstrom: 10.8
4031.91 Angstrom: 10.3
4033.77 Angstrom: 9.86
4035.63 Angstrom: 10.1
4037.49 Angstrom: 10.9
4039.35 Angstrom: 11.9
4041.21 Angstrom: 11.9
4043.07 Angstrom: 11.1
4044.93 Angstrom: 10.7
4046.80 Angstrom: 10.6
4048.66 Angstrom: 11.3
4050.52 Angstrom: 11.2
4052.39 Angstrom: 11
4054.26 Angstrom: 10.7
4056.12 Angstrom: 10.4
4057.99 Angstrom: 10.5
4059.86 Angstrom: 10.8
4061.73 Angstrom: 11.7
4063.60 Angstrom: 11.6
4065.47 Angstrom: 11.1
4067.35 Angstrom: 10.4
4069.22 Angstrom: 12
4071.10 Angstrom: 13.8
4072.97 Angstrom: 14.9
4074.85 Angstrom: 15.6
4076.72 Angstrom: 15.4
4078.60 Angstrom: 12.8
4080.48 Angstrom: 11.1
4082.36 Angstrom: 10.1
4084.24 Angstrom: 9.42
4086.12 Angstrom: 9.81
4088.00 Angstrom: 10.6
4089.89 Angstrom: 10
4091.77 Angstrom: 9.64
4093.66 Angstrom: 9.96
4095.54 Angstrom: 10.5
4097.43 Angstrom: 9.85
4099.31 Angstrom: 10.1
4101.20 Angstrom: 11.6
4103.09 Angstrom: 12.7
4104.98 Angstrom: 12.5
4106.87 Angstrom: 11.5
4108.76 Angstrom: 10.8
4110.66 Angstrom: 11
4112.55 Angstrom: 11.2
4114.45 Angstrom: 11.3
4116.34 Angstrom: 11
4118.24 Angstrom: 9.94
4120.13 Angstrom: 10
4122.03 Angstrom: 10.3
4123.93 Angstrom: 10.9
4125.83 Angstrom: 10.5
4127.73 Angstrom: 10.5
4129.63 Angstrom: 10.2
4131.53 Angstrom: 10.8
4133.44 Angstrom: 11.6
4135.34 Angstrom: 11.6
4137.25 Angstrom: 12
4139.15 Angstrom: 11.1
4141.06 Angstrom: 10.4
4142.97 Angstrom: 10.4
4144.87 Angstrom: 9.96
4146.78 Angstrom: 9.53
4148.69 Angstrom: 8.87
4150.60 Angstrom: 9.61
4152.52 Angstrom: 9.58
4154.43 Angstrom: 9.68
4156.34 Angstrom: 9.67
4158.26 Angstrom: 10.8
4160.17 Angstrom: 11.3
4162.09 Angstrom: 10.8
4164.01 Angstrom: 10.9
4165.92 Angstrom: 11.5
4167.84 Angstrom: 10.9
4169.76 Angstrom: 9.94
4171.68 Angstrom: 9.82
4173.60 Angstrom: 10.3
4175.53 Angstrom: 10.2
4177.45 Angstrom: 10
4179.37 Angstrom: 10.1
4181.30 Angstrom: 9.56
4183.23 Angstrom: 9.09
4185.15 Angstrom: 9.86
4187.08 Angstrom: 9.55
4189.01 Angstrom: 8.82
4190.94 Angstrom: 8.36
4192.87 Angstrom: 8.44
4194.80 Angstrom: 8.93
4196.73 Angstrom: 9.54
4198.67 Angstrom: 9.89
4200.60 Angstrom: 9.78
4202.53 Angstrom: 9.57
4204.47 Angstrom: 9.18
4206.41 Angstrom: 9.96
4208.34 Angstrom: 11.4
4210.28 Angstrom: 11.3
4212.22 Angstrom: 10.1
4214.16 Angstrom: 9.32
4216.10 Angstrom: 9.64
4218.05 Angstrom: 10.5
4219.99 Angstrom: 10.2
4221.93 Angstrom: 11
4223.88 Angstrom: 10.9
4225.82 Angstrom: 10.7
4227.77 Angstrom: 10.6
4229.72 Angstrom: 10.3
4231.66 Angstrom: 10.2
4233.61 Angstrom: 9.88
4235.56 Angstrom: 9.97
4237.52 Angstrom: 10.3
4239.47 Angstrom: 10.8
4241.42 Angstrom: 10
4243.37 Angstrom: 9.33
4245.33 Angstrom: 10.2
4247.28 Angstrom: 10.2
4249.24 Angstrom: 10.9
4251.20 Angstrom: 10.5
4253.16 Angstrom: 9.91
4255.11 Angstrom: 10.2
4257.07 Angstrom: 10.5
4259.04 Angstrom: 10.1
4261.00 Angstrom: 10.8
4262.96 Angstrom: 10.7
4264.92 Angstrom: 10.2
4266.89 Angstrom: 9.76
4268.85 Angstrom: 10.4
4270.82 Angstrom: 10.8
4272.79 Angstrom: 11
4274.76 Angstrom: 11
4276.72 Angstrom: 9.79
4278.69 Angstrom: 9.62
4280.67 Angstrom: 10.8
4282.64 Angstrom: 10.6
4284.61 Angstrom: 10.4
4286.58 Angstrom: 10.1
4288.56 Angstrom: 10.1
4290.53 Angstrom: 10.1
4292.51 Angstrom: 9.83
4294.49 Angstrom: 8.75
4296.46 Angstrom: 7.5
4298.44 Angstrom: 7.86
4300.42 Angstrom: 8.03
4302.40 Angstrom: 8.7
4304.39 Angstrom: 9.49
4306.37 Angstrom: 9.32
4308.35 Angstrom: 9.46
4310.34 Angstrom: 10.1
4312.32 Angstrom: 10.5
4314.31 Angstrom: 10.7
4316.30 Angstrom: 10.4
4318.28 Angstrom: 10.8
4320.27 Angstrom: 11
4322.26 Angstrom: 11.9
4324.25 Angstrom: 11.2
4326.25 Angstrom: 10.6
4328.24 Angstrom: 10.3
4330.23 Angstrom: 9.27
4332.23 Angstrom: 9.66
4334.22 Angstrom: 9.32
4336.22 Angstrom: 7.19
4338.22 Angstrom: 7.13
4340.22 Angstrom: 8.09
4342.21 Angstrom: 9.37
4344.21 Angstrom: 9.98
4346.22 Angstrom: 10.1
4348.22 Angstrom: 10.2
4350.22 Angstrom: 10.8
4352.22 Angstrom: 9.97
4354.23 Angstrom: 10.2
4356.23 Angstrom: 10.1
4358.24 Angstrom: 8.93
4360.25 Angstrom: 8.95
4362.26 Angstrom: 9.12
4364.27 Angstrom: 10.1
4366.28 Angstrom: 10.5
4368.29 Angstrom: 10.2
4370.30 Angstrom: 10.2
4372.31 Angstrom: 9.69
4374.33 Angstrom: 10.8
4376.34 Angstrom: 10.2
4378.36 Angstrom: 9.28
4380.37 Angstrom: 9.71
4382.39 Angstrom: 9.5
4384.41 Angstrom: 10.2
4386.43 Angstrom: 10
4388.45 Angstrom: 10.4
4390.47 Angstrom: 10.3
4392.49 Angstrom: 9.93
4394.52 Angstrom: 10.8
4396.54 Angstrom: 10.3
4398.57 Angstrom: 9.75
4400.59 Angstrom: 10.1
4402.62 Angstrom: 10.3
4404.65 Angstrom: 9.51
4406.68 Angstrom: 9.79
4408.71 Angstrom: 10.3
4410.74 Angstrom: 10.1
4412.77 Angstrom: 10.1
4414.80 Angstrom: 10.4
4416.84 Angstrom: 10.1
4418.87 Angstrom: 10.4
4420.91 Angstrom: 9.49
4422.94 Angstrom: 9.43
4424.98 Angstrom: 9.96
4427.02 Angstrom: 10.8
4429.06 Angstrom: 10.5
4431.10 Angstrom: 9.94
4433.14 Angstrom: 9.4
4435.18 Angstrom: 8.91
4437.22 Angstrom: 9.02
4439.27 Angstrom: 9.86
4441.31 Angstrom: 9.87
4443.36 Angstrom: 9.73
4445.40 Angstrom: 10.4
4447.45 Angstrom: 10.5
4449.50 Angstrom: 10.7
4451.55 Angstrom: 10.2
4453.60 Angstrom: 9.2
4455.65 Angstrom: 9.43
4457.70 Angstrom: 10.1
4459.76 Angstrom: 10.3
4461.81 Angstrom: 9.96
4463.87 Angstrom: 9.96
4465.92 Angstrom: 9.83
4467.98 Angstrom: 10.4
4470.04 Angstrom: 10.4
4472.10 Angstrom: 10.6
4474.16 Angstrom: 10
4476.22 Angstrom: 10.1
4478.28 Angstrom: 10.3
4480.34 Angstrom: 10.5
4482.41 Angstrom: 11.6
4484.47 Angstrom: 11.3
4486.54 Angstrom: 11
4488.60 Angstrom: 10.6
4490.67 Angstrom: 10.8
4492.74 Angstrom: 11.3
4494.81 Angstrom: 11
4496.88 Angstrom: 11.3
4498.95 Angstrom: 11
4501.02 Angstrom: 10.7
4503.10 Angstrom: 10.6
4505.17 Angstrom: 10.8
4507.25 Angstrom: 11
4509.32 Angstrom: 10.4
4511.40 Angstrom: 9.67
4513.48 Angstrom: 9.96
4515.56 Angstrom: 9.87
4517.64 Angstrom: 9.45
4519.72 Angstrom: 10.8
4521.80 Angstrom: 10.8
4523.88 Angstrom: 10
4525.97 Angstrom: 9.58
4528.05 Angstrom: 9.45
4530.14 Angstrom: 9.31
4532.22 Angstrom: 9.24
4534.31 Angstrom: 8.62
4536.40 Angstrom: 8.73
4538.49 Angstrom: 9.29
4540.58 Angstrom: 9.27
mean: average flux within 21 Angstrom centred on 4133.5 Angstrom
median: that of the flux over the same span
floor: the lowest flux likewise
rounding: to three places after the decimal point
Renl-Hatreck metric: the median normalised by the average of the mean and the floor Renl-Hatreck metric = 1.023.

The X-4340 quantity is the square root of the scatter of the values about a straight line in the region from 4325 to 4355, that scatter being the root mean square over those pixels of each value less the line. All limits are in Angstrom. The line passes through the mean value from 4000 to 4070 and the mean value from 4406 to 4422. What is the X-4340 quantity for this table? 1.17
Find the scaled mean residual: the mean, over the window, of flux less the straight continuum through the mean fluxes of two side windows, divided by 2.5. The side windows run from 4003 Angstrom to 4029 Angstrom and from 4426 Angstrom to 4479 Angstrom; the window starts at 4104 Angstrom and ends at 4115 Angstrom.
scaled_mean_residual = 0.2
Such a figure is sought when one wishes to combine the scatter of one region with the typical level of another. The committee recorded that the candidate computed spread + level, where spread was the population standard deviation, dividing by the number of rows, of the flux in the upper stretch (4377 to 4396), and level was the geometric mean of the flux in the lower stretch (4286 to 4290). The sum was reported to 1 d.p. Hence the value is 10.5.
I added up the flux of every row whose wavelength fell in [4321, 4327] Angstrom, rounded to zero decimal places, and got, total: 34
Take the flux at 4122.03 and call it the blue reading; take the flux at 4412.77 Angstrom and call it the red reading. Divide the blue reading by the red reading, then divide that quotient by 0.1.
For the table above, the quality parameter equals 10.2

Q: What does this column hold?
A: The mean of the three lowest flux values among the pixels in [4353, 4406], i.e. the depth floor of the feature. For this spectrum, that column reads 9.0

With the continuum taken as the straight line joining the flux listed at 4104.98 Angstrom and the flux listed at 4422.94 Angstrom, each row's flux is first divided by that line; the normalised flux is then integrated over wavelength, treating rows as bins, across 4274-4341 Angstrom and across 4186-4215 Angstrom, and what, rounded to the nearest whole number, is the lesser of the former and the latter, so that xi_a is 24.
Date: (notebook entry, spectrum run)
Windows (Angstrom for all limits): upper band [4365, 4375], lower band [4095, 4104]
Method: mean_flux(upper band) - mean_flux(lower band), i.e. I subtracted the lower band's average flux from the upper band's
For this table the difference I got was -0.7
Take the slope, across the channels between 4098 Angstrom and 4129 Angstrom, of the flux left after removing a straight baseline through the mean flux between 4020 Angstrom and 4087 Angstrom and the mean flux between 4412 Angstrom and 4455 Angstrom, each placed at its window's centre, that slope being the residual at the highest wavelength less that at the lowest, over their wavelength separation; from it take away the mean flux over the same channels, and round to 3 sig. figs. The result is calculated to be -11.0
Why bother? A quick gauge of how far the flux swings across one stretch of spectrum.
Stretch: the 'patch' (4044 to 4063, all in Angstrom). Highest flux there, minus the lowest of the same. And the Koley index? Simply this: 1.3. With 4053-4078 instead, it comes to 5.2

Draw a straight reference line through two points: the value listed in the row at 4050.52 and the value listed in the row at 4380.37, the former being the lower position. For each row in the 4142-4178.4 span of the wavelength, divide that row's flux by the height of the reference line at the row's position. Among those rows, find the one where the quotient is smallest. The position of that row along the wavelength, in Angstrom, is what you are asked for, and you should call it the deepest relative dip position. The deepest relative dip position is 4148.69 Angstrom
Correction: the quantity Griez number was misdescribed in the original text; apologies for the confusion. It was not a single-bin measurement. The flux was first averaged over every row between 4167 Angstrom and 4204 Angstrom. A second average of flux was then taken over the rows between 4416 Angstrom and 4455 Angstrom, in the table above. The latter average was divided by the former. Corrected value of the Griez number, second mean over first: 1.03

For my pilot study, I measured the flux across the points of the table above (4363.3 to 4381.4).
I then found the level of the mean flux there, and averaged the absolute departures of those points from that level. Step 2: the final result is 0.34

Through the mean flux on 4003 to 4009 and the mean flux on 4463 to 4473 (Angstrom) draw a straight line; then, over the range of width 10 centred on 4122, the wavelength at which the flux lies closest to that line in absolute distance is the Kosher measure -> 4123.93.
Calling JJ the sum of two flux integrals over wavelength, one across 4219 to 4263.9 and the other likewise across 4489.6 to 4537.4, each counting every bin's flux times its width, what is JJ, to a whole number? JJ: 952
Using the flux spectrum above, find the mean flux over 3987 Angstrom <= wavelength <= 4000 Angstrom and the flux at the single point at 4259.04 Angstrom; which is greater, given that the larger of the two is 11.8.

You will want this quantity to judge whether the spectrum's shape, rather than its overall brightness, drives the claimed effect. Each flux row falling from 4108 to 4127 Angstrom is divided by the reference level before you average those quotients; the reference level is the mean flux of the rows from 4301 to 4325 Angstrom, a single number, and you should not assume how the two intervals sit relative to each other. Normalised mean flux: 1.04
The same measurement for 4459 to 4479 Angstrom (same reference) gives 0.99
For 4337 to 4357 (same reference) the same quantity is 0.93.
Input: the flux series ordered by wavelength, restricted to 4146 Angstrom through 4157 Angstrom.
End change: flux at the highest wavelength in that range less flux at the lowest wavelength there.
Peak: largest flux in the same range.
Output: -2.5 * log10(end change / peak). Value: 4.60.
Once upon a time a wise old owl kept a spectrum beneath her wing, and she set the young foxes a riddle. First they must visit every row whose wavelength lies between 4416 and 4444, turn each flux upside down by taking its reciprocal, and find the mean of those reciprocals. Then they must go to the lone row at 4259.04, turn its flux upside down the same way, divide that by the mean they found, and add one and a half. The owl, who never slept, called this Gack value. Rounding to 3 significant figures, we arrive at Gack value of 2.47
